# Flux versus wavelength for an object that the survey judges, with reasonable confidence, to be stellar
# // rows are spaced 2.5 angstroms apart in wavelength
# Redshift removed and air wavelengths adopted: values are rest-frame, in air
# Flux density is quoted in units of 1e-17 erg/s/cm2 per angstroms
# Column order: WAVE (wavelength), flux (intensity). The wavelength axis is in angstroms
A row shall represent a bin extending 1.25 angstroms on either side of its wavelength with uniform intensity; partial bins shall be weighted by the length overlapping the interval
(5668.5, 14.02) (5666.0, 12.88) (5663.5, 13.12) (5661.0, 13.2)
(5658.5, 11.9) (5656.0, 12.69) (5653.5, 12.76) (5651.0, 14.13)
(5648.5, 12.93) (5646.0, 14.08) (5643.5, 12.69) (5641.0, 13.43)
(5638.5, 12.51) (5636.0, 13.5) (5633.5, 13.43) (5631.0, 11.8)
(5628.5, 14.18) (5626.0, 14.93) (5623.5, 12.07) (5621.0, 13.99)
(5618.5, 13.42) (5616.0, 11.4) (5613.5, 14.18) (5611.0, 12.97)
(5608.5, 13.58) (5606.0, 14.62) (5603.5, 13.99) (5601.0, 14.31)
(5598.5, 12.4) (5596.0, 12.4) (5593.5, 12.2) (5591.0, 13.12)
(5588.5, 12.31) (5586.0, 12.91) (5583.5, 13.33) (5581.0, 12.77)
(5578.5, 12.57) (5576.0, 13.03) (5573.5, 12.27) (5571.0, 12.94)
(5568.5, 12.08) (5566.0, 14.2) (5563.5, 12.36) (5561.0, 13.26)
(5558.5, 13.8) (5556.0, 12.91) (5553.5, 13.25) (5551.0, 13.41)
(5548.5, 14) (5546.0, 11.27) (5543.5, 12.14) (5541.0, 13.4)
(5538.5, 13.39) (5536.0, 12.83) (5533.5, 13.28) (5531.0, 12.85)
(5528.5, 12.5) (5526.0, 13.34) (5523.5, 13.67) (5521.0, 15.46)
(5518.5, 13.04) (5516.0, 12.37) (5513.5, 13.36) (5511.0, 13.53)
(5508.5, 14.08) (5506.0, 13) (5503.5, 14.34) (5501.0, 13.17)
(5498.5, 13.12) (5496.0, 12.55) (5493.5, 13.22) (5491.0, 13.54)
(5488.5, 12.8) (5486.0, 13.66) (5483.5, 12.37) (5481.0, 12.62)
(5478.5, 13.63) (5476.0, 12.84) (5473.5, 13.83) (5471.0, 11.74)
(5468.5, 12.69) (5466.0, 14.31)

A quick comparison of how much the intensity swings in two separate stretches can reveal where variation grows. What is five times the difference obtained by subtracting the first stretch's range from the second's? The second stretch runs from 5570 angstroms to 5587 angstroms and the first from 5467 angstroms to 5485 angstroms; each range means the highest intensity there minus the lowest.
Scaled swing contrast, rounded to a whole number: -5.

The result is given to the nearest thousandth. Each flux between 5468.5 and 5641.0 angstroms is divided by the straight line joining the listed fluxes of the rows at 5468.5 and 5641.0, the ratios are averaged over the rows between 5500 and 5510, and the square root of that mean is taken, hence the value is 1.031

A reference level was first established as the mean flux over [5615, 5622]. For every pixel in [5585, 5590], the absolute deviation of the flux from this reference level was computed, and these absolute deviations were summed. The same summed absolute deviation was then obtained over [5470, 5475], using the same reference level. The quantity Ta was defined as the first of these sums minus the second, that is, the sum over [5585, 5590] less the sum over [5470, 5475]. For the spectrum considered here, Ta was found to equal -1.4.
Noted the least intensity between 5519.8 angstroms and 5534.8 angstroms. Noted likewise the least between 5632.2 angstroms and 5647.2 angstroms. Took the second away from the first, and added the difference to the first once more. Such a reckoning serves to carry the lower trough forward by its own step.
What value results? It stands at 12.5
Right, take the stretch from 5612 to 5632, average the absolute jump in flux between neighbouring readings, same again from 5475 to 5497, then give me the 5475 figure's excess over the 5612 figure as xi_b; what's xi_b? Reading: -1.2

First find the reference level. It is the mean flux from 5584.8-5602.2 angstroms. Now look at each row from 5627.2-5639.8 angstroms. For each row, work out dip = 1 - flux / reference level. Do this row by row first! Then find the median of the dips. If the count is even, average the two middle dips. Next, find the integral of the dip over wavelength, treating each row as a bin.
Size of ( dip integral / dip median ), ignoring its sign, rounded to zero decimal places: 6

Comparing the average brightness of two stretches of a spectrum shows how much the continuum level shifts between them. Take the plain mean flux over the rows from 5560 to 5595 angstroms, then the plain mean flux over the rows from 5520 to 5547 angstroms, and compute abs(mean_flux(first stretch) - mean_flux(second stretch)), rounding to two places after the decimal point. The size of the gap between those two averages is 0.29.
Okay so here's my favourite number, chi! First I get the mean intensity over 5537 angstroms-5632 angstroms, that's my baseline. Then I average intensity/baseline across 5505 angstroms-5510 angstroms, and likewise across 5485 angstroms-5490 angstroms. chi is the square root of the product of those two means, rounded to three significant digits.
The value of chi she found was 1.02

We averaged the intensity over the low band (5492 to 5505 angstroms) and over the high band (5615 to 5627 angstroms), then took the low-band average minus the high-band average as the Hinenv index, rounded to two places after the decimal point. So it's 0.12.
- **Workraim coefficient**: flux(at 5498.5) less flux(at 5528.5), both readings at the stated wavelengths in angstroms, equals 0.6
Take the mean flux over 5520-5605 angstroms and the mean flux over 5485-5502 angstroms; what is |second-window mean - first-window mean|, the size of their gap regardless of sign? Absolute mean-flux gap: 0.09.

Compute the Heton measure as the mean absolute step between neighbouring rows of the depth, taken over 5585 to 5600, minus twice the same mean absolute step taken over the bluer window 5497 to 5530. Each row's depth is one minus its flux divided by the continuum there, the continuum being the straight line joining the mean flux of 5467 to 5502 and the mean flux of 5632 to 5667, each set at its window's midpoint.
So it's -0.11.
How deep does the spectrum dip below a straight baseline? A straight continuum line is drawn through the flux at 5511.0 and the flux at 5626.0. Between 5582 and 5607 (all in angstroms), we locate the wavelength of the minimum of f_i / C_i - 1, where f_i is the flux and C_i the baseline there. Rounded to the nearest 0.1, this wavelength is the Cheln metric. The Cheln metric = 5593.5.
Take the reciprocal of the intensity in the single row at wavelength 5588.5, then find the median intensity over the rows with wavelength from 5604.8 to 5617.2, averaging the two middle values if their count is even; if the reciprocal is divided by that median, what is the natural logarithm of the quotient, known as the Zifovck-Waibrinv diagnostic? -5.119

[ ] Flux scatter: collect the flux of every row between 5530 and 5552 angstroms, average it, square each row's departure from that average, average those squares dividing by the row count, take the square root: 0.77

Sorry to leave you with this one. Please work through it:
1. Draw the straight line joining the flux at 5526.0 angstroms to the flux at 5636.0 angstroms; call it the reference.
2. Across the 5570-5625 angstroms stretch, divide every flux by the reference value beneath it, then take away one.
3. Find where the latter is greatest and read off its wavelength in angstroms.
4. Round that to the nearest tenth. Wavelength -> 5606.0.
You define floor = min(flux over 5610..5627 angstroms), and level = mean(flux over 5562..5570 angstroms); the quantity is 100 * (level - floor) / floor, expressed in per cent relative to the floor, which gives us 13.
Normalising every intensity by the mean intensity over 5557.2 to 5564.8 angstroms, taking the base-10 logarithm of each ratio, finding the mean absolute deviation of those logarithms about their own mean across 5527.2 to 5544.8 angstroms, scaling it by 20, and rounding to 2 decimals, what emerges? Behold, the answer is 0.26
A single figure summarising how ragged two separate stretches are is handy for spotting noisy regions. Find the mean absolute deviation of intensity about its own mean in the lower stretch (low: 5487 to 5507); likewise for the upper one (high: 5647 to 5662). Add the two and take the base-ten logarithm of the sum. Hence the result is -0.071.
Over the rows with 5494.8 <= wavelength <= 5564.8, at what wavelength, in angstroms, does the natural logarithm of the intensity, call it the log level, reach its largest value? 5521.0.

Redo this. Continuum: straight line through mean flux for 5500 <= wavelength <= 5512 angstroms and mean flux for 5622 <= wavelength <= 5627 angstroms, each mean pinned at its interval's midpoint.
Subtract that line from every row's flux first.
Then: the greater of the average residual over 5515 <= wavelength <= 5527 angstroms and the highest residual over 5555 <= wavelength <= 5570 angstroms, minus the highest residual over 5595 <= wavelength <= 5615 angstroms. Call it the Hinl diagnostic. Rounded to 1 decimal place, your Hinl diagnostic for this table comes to -0.5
